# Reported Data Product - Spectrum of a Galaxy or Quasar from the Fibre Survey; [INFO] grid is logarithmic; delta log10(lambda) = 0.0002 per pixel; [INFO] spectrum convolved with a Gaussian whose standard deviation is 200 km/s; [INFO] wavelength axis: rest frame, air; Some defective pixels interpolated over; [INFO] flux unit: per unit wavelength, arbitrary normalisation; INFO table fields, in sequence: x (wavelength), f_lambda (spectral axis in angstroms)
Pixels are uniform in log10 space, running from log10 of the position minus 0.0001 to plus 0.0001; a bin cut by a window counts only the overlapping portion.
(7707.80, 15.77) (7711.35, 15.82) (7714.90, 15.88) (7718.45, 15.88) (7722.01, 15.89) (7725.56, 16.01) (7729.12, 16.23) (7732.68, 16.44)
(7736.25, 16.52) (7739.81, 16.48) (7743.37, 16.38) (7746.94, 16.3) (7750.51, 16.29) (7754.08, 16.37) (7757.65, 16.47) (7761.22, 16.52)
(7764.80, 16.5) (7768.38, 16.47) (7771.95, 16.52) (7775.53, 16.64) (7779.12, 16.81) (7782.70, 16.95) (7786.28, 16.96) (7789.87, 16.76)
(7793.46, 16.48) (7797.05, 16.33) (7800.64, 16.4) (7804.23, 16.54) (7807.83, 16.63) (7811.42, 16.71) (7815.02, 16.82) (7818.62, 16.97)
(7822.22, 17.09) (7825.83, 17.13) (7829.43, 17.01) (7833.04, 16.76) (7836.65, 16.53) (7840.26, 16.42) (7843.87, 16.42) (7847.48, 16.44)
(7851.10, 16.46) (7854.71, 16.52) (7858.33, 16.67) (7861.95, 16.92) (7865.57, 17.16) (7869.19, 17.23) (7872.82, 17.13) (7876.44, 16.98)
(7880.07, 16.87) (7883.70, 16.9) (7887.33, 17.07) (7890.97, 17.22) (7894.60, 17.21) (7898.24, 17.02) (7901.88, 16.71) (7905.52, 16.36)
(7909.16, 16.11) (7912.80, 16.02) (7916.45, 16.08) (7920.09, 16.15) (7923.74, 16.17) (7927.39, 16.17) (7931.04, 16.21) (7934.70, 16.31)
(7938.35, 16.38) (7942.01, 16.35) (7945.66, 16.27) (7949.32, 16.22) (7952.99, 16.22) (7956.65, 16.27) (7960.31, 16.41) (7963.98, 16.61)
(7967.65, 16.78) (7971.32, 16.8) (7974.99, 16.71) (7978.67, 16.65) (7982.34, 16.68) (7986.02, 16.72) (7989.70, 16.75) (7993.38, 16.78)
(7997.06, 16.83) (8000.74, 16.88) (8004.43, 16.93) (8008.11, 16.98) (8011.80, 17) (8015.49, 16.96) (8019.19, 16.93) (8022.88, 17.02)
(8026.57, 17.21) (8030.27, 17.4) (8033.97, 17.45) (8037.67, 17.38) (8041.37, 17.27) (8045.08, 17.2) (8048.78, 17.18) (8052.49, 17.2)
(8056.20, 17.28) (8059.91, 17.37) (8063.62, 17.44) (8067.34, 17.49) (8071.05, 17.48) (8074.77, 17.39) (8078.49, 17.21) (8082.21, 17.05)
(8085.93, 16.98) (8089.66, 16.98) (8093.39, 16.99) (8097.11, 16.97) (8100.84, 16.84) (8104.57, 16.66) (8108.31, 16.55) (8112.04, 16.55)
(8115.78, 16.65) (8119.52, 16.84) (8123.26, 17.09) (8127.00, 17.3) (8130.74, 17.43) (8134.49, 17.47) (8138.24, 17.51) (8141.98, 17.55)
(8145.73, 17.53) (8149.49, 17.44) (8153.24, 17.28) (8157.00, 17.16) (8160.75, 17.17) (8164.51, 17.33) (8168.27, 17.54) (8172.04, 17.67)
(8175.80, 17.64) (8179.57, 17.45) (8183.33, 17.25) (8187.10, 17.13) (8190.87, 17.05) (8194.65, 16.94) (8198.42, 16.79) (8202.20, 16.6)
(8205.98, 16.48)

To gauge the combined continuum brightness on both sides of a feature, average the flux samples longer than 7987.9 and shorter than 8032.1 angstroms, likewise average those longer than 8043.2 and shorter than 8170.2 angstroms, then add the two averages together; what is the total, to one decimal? 34.2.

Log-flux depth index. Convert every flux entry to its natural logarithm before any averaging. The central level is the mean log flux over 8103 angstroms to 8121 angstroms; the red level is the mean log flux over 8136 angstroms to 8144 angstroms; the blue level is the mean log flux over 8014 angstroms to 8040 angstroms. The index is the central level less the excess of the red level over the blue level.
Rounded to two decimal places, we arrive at 2.79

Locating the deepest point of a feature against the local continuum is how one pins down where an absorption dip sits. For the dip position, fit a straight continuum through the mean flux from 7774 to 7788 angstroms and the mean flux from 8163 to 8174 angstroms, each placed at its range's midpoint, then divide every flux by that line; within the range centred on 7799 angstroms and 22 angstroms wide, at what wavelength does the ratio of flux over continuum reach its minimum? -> 7797.05 angstroms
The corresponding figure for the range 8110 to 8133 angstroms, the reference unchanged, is 8112.04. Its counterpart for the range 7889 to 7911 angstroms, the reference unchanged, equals 7909.16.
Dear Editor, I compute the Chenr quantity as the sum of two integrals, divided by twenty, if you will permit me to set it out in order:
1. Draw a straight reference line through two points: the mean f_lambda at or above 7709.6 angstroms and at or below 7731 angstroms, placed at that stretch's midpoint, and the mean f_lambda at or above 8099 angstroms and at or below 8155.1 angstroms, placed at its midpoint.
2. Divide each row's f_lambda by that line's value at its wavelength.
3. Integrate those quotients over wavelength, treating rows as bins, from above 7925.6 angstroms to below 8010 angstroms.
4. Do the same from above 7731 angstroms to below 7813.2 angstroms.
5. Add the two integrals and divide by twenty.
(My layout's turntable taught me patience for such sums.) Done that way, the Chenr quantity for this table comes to 8.42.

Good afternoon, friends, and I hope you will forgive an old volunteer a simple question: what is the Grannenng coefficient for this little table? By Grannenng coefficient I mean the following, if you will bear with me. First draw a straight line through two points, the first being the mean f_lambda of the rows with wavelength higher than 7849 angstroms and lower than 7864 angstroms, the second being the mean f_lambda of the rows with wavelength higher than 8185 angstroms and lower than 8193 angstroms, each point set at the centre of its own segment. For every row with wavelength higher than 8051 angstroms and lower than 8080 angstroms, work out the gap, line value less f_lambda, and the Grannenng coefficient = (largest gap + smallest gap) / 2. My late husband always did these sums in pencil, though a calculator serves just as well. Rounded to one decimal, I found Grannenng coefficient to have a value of -0.4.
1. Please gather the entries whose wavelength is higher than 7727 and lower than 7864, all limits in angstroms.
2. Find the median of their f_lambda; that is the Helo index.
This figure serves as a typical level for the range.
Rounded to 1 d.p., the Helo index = 16.5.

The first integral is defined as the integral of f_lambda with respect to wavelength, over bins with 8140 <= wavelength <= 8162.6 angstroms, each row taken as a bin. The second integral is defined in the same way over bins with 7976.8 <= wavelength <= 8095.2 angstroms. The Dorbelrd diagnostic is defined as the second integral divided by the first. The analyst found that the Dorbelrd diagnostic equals 5.2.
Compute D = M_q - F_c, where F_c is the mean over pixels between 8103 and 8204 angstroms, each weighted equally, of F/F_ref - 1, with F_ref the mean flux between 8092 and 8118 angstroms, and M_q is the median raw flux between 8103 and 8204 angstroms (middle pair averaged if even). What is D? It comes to 17.2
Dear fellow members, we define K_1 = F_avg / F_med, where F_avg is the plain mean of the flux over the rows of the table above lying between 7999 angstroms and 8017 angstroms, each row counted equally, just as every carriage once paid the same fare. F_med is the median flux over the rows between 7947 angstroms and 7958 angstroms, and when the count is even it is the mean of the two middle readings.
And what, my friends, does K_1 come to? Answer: 1.05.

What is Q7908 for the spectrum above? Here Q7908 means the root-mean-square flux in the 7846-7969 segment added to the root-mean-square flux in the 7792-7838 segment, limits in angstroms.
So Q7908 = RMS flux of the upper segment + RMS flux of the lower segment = 33.3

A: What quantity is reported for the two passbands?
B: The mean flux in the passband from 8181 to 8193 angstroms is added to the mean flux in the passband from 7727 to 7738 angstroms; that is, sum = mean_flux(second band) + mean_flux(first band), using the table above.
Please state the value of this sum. 33.5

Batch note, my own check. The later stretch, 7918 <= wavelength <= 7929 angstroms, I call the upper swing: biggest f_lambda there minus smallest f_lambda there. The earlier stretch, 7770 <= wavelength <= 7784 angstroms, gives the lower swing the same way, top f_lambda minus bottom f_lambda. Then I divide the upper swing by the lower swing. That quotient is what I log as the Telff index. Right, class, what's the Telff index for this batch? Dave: 0.0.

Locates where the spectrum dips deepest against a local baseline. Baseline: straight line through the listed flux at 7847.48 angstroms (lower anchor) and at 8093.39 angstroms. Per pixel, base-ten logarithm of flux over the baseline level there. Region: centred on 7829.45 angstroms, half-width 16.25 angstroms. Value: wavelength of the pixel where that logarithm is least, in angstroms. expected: 7843.87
